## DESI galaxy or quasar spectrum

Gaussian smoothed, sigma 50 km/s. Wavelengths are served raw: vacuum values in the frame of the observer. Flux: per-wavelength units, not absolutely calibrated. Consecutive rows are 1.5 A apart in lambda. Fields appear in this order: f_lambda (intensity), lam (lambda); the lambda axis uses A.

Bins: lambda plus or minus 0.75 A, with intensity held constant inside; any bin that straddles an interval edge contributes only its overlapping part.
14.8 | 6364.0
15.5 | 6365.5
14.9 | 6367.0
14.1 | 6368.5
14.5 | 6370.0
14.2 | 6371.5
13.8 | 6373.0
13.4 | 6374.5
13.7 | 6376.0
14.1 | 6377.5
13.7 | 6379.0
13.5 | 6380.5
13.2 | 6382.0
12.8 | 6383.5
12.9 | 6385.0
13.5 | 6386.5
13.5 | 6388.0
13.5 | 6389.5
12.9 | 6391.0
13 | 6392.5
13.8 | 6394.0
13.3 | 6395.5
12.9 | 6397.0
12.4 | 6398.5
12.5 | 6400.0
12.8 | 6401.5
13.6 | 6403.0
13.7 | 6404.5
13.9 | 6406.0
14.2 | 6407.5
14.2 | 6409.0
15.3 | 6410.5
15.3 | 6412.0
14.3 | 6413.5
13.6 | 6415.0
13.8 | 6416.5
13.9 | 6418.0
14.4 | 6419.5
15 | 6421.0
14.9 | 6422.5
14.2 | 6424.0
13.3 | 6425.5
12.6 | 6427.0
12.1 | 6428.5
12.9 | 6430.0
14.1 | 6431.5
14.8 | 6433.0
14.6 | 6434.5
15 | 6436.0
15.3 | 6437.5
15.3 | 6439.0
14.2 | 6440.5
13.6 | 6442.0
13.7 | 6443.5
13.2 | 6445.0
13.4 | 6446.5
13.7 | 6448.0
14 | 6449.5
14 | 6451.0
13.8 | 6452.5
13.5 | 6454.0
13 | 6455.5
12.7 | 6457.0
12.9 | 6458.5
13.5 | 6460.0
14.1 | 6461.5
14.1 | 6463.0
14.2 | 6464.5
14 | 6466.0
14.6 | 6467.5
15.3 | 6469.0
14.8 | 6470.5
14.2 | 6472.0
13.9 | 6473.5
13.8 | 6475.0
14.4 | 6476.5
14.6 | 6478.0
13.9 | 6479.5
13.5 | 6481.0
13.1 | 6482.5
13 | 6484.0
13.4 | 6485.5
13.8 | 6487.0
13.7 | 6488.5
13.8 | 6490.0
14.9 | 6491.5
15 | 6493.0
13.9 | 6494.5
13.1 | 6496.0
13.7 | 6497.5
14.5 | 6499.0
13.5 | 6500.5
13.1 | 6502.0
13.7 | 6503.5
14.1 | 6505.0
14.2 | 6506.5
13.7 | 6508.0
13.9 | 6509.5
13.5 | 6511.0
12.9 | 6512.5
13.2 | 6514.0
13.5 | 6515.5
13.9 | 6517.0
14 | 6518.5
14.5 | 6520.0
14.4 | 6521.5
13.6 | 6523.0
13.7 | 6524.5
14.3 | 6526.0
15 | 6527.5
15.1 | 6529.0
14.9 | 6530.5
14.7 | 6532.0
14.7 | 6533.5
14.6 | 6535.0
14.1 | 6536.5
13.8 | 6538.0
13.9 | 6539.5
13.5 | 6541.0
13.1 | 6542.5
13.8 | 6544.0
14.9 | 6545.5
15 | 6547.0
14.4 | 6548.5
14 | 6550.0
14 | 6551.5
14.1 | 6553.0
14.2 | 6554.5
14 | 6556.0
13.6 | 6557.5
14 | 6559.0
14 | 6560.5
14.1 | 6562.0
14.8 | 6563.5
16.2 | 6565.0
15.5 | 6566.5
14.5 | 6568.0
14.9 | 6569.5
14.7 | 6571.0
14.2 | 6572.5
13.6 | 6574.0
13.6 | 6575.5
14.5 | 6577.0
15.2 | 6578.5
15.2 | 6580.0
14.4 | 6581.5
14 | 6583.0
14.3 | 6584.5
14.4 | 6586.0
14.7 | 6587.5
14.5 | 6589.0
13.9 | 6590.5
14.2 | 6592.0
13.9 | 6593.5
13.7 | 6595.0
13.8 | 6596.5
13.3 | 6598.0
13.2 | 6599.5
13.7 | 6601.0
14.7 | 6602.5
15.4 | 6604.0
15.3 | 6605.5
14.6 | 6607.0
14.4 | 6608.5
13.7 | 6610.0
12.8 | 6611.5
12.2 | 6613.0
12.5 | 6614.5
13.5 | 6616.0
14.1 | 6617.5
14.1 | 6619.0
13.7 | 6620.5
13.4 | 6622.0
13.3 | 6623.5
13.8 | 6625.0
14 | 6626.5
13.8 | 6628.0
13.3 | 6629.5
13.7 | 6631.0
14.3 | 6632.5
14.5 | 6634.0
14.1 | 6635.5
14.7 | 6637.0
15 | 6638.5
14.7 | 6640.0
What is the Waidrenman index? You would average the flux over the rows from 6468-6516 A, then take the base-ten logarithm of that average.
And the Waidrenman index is 1.14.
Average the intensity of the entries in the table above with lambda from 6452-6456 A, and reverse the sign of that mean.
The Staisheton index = -13.4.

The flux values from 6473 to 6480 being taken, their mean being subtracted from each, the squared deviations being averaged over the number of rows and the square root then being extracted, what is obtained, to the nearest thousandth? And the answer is 0.319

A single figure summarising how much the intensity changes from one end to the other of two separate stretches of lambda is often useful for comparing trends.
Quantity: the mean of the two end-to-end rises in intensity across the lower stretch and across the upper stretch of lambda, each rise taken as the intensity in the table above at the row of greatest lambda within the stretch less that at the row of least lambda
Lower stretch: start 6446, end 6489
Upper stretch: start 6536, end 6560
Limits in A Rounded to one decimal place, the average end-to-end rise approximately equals 0.1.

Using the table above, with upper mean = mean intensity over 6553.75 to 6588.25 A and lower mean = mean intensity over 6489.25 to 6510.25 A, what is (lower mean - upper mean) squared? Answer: 0.28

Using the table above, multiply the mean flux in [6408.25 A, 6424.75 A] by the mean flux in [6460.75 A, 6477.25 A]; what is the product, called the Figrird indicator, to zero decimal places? 207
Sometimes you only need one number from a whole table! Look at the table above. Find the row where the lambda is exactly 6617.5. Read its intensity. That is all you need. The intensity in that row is 14.1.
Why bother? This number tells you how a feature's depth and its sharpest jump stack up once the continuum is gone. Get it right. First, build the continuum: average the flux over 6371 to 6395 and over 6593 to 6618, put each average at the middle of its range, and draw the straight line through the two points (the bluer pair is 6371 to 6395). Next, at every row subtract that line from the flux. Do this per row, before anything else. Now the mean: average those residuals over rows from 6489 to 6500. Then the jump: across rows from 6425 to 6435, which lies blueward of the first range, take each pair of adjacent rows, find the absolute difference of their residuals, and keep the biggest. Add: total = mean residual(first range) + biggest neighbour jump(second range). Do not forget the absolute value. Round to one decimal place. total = 1.7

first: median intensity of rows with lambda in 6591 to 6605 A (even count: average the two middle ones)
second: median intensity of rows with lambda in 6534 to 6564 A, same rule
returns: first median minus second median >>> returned -0.20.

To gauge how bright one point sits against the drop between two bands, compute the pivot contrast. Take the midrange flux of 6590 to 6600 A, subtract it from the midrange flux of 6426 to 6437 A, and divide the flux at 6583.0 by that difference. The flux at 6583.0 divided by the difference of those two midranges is -93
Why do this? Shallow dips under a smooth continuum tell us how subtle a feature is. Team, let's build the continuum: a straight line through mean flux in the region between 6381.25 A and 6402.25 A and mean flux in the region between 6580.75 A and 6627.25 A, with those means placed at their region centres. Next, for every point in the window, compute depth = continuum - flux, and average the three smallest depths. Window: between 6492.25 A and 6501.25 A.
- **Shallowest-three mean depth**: -0.98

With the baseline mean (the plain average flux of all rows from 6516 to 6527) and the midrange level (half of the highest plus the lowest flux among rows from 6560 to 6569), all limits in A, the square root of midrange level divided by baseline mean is 1.04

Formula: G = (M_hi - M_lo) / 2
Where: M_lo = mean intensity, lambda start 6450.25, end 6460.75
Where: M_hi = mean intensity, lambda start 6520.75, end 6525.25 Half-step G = 0.3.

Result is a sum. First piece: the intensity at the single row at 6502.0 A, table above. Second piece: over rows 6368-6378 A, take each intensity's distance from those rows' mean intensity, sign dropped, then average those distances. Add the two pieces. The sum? 13.4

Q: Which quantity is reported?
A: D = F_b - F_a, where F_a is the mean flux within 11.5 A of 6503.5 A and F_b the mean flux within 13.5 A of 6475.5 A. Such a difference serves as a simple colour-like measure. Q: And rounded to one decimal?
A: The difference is 0.3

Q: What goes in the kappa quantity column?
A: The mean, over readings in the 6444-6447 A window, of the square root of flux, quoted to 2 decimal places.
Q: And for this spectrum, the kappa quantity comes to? 3.65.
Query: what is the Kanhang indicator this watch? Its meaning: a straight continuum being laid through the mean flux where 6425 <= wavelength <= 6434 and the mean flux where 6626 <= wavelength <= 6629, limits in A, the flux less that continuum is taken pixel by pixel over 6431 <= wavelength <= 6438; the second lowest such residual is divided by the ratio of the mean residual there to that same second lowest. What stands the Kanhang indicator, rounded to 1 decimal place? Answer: 1.1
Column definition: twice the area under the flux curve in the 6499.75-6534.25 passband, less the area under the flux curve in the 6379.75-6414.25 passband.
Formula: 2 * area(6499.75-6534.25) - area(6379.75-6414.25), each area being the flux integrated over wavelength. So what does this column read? 500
